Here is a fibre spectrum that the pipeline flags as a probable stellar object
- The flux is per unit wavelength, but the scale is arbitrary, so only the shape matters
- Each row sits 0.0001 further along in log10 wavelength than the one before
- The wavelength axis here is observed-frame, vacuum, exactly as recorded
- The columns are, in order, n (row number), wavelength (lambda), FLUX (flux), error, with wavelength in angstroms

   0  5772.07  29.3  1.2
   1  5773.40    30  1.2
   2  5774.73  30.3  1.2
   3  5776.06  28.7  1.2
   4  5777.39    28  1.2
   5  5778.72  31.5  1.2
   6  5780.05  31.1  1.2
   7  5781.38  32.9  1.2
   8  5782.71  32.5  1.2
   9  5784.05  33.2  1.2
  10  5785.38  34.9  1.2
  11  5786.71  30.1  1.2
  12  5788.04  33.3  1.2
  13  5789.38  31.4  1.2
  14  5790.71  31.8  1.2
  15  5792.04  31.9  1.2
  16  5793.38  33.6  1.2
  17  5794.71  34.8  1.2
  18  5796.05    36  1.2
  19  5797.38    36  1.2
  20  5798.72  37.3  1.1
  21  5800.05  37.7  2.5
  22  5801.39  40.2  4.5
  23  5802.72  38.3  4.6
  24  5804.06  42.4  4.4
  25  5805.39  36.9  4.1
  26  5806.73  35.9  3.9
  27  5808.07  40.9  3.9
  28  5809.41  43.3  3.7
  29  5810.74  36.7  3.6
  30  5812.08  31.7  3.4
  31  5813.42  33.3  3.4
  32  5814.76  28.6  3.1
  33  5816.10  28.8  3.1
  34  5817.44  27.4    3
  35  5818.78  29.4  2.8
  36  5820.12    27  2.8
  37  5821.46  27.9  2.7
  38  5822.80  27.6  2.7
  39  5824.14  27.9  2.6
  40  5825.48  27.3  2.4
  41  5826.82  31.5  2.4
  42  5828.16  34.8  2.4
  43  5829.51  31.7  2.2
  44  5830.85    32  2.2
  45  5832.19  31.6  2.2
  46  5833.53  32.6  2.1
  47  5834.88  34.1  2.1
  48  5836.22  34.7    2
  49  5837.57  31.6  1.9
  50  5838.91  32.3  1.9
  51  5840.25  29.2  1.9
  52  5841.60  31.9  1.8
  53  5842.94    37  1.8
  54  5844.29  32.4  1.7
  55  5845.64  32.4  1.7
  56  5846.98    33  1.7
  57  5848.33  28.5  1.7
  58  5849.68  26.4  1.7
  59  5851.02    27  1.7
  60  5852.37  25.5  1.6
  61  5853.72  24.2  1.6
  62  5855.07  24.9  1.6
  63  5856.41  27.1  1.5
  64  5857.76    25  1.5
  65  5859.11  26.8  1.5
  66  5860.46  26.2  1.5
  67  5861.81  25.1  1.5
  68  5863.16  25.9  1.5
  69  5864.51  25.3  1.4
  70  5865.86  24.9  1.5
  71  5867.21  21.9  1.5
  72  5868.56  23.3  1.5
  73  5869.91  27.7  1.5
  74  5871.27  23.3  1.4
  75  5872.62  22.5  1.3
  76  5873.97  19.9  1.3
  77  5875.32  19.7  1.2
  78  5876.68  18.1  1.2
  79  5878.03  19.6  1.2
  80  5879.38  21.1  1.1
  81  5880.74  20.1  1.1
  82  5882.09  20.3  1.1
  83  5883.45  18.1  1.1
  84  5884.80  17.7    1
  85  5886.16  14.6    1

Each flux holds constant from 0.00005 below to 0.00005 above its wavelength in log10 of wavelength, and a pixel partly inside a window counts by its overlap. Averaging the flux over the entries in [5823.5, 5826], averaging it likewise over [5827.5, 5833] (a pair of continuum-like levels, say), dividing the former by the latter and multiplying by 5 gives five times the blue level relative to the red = 4.2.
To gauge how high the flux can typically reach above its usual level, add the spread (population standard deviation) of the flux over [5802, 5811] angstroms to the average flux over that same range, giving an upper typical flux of 42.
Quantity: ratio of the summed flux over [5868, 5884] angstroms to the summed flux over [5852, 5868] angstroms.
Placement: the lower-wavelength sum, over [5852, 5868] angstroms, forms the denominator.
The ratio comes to 0.84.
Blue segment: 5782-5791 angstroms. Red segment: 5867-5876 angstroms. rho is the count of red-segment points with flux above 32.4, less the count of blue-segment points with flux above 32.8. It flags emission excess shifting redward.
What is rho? -3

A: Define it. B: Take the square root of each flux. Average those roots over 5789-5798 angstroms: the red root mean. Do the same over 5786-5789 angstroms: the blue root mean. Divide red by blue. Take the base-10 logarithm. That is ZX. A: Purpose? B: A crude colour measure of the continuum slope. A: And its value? 0.01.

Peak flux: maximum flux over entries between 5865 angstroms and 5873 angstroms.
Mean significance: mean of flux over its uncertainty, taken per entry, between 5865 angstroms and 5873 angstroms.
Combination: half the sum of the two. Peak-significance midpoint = 22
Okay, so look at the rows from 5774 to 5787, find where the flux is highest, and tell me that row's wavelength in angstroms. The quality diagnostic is 5785.38 angstroms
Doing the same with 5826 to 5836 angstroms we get 5828.16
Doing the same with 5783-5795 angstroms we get 5785.38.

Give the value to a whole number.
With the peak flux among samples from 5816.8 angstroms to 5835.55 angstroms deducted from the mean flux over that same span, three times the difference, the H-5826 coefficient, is -14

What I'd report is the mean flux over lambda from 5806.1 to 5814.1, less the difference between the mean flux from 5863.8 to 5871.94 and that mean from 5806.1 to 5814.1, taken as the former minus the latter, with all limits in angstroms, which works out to 50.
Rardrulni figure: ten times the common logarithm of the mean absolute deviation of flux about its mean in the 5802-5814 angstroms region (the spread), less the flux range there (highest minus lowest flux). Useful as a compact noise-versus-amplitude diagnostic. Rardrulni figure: -6.65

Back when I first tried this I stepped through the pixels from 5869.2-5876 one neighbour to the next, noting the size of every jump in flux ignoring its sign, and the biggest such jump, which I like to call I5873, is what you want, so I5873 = 4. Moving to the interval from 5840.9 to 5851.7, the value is 5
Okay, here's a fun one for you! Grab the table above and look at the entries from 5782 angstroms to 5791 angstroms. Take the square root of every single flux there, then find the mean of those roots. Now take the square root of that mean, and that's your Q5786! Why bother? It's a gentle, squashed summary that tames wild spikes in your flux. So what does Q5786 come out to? 2.39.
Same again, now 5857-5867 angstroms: 2.25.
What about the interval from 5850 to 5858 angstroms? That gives 2.25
